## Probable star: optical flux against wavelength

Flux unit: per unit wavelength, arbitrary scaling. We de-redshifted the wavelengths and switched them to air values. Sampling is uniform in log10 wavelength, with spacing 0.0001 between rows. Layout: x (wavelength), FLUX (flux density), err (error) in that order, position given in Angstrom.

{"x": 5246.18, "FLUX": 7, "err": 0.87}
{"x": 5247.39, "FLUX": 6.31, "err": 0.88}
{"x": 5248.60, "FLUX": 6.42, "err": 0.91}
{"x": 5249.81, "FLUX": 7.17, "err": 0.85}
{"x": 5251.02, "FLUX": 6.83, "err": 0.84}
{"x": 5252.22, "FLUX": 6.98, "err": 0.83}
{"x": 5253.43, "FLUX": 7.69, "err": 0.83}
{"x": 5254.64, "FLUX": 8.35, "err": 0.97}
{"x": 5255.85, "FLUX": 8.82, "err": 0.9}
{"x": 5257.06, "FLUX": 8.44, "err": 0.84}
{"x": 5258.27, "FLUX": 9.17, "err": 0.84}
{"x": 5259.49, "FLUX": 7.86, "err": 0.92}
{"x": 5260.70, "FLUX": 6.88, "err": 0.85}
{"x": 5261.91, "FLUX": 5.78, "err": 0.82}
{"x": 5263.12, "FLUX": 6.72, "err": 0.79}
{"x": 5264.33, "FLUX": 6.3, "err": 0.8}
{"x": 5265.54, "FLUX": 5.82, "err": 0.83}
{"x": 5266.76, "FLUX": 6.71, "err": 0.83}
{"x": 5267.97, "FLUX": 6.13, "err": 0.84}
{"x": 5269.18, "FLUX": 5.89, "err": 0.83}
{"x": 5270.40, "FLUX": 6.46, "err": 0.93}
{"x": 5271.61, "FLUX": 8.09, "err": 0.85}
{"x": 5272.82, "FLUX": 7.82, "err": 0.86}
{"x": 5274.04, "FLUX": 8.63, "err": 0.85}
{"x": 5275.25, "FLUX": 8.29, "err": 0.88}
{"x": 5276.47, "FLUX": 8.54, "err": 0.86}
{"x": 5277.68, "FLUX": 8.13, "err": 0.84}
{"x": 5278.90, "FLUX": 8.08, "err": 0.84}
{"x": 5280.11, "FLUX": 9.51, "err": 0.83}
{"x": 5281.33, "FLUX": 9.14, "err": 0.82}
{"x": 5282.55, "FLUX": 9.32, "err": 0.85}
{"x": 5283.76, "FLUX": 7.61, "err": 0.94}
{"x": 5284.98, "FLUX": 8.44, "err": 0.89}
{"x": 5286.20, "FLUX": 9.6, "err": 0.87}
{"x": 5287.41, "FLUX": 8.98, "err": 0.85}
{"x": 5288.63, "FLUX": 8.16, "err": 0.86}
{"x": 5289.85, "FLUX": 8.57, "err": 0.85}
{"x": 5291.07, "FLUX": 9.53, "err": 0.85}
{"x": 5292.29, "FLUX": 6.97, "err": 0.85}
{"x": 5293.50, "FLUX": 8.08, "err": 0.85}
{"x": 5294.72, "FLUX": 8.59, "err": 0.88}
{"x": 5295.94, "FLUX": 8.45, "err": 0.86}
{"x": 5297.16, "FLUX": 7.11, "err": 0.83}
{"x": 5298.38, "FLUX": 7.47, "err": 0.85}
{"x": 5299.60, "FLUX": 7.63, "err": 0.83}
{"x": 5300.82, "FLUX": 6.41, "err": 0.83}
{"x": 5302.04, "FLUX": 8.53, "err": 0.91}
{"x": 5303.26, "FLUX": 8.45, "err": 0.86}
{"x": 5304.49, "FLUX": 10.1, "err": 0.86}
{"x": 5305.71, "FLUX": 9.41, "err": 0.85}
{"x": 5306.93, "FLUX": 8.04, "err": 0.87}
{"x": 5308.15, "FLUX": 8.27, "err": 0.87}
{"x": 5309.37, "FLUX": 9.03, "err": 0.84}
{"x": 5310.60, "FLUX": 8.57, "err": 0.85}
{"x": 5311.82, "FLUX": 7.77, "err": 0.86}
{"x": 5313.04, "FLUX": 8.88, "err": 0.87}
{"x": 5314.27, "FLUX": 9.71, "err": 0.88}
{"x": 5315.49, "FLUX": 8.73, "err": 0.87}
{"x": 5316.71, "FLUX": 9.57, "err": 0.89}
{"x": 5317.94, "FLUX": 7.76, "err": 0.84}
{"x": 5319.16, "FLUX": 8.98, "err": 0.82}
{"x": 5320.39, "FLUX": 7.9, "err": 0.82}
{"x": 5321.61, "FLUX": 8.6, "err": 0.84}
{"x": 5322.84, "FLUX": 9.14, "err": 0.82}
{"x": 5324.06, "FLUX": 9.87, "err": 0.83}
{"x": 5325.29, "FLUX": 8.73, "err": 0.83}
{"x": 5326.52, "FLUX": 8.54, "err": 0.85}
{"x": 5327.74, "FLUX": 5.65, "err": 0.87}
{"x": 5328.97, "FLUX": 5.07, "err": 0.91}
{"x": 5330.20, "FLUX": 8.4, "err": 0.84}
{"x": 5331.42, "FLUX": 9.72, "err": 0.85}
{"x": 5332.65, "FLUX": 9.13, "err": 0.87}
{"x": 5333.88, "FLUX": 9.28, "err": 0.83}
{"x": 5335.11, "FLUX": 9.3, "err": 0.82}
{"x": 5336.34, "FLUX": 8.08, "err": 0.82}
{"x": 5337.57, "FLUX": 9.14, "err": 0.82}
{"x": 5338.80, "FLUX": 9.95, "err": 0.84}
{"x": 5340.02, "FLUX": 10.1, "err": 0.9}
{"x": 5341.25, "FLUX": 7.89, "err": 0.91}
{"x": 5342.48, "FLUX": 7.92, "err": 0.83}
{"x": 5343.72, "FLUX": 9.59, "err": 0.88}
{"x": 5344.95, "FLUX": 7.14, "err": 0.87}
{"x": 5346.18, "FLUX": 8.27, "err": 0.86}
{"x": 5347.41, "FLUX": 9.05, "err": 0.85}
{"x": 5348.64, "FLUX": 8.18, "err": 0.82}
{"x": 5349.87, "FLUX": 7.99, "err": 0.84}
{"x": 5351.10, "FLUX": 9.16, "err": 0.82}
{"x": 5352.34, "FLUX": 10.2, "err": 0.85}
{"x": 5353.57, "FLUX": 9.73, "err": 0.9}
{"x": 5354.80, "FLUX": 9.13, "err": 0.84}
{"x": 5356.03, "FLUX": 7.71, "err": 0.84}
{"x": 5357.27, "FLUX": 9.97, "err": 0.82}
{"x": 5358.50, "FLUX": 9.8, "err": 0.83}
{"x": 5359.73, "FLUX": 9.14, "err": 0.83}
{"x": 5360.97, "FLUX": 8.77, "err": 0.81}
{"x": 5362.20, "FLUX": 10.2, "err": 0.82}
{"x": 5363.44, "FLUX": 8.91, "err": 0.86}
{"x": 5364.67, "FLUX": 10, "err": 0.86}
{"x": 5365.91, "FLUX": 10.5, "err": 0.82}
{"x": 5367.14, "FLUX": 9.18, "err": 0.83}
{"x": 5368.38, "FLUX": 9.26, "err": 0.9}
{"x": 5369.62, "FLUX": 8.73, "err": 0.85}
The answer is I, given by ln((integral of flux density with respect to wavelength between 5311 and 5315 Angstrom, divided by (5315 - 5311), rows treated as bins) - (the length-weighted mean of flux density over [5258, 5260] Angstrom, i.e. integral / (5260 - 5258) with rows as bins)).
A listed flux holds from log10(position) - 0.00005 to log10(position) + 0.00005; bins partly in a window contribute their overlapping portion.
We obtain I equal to -1.0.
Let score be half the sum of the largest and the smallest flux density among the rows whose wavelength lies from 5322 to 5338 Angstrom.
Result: 7.5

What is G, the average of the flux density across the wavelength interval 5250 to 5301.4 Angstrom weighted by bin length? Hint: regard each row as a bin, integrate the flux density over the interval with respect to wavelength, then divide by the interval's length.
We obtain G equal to 7.8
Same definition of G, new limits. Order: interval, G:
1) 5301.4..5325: 8.8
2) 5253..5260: 8.4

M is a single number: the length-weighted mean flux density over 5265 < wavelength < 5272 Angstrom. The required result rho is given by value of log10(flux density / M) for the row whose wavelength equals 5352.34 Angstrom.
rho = 0.20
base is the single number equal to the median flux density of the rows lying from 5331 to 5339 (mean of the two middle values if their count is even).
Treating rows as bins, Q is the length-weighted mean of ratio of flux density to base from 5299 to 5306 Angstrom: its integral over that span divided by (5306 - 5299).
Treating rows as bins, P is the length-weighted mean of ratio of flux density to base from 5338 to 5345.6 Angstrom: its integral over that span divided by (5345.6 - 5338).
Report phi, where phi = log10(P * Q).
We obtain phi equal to -0.069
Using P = 0.95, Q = 0.90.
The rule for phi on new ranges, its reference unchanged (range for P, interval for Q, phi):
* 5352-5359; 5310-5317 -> -0.015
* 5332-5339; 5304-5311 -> -0.027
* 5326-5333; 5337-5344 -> -0.091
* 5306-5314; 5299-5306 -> -0.082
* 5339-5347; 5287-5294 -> -0.079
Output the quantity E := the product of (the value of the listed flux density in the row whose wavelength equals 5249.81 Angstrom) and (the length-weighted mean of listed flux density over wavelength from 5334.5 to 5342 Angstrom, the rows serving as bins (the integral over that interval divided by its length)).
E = 65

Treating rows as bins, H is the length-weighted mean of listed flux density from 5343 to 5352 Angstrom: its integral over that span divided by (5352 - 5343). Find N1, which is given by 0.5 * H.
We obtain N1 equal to 4.26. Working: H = 8.52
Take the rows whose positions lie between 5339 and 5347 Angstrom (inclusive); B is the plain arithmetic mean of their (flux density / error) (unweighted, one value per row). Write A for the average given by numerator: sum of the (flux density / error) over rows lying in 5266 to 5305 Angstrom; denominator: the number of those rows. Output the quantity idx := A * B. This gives 91.7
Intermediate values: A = 9.5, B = 9.7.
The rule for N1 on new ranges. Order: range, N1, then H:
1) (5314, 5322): 4.36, 8.72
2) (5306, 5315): 4.32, 8.64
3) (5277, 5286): 4.32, 8.65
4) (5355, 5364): 4.61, 9.21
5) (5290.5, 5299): 4.01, 8.03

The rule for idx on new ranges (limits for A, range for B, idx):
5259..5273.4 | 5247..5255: 64.6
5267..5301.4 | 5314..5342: 96.2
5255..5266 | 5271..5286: 85.5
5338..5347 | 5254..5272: 83.6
